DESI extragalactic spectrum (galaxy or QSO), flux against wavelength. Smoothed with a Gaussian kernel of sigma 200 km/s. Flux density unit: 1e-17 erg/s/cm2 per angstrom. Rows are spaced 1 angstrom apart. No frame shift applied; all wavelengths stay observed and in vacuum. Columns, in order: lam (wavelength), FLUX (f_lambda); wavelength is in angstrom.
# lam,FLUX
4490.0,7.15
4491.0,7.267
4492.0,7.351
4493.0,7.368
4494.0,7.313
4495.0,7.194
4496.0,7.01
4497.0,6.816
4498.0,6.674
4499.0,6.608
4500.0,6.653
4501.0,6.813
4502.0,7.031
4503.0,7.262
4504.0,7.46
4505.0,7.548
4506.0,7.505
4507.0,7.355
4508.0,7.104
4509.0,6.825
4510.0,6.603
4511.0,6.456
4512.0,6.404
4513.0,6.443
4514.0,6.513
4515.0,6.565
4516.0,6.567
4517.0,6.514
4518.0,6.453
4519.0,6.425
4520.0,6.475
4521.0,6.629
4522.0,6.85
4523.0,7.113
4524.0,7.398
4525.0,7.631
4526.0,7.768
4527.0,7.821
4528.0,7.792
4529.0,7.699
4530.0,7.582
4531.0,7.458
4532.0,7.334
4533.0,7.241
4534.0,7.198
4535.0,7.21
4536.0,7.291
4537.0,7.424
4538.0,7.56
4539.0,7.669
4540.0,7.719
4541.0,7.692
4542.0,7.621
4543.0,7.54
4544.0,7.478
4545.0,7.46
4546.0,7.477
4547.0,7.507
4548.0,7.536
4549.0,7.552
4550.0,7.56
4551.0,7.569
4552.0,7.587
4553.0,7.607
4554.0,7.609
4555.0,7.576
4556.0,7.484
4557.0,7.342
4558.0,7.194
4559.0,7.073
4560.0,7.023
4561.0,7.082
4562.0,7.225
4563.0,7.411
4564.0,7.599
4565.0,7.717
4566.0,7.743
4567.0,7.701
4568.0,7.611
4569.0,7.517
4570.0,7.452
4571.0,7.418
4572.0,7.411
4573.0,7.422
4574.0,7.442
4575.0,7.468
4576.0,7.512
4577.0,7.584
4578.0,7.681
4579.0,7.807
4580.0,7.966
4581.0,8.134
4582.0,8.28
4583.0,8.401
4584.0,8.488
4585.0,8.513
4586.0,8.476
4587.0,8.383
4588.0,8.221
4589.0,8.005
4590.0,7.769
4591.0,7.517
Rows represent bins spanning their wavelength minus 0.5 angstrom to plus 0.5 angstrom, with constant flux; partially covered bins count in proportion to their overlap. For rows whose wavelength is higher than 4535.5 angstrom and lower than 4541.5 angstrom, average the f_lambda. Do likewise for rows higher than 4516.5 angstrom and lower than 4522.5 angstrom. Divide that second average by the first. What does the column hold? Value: 0.87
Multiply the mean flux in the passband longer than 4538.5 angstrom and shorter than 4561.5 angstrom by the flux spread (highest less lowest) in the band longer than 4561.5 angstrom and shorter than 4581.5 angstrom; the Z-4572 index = 7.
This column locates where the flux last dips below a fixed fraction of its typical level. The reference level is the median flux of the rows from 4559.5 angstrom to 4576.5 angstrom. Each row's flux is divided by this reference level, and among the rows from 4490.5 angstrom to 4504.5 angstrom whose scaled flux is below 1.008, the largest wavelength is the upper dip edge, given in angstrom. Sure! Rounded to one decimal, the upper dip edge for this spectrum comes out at 4504.0 angstrom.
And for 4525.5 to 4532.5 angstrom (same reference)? 4532.0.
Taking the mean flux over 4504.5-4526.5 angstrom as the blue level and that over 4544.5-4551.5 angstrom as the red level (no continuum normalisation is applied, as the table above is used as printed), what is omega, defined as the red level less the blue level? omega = 0.65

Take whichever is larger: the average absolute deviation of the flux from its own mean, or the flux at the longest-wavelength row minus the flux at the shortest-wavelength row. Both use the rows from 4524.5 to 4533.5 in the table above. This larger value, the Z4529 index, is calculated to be 0.17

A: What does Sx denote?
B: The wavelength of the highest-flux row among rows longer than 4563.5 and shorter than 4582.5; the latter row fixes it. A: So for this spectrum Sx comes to 4582.0 angstrom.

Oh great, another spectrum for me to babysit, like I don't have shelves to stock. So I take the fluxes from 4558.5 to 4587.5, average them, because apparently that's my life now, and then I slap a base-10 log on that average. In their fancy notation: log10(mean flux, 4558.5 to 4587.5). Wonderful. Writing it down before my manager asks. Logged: 0.89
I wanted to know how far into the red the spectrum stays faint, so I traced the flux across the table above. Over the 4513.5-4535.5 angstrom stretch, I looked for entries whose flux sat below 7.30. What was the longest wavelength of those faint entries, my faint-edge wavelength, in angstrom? 4535.0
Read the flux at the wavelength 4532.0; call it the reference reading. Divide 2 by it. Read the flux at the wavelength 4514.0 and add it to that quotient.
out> 6.8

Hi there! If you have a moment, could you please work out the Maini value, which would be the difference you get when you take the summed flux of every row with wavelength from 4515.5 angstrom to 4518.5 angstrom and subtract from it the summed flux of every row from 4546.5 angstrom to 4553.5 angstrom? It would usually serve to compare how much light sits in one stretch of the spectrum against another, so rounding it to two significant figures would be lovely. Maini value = -33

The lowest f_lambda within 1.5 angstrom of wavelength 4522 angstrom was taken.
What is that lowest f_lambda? 6.629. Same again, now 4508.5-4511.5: 6.456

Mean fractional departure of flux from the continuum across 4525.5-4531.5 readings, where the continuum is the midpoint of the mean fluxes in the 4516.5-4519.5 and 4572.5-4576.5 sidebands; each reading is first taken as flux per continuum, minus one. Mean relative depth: 0.10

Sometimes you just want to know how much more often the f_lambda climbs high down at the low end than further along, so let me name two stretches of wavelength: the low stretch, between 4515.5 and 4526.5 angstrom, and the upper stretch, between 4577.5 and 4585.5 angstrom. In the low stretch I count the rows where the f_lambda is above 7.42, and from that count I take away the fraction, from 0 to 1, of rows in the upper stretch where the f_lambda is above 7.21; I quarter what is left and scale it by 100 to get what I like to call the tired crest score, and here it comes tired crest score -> 25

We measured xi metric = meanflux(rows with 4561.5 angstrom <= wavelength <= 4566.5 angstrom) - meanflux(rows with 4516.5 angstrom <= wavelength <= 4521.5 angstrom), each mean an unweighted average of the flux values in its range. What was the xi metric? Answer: 1.0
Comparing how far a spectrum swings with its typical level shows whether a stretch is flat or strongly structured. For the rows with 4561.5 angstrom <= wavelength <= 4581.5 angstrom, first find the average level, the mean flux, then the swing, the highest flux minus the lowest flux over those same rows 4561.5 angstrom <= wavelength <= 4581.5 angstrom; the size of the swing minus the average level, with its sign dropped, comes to 6.7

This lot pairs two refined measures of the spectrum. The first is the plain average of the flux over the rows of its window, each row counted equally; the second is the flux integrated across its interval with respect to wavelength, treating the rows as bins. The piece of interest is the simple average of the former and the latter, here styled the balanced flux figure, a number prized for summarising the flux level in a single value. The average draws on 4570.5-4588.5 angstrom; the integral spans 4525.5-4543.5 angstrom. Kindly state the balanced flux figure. 71.8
